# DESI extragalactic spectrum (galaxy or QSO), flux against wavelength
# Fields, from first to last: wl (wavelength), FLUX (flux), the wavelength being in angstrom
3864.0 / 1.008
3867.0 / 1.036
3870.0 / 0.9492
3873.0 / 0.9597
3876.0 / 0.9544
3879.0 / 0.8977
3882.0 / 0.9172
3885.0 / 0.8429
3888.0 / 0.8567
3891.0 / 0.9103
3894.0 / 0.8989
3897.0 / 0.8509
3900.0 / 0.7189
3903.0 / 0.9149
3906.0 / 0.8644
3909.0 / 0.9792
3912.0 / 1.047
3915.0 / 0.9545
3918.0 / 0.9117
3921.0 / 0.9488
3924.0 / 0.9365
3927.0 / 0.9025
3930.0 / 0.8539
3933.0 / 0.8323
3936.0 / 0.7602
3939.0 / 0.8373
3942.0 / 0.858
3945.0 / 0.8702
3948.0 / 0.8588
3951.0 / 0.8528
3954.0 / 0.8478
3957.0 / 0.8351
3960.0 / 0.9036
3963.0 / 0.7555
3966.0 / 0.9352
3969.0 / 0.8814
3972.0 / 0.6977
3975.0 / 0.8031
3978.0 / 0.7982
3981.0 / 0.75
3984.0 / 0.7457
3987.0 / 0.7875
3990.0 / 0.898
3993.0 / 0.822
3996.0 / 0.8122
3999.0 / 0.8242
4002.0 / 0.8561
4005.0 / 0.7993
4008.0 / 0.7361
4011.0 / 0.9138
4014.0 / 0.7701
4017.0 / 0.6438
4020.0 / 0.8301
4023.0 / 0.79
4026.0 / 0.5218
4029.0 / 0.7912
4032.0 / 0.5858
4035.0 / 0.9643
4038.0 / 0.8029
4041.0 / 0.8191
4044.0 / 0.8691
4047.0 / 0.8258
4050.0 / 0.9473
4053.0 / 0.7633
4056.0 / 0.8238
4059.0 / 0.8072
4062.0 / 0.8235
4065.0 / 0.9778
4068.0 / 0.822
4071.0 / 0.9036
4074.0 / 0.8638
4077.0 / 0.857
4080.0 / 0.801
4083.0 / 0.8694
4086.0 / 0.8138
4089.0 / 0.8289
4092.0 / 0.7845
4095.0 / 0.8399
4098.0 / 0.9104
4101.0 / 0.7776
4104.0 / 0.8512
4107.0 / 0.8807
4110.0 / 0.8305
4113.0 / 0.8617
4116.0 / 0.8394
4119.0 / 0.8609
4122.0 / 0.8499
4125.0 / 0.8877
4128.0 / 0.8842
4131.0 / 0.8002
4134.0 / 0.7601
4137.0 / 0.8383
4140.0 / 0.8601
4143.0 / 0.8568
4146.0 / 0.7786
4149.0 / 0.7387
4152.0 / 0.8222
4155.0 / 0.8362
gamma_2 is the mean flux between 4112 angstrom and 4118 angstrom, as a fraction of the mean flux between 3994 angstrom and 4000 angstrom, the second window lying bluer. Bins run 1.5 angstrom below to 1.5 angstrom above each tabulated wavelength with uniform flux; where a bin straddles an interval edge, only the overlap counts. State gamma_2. 1.04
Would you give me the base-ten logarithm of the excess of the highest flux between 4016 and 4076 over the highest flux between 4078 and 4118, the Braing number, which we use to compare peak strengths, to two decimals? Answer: -1.17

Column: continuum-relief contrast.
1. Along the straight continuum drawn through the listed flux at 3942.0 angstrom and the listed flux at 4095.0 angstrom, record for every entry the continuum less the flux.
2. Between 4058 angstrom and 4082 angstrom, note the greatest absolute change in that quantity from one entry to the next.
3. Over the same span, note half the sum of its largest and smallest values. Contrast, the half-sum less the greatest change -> -0.202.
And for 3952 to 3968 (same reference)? -0.170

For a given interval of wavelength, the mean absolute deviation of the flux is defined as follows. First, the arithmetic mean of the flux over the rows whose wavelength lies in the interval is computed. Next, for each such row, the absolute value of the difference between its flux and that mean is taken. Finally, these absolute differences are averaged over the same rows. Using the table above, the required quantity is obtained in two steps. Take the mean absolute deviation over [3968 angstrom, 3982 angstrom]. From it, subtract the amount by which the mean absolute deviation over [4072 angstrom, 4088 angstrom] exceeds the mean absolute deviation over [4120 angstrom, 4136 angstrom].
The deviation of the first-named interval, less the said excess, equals 0.07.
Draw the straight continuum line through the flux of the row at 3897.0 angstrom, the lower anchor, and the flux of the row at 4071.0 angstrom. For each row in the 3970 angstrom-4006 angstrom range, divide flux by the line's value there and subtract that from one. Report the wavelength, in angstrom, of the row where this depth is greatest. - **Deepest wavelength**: 3972.0 angstrom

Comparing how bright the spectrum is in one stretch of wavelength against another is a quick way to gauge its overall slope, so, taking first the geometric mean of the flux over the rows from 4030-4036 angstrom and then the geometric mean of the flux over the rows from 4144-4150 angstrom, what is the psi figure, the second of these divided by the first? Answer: 1.01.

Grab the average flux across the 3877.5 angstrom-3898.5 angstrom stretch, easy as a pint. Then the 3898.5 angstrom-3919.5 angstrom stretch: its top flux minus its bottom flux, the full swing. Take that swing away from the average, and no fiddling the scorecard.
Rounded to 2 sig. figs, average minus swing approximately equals 0.55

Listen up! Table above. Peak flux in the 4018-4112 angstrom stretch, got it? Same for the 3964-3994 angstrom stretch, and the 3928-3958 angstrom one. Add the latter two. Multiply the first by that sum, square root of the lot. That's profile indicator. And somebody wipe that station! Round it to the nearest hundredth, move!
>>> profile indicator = 1.33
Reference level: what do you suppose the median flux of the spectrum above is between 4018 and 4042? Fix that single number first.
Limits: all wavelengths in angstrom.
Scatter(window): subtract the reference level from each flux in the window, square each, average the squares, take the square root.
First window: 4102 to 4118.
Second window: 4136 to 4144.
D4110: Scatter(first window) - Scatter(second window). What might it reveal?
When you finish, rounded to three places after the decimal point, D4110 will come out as 0.003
